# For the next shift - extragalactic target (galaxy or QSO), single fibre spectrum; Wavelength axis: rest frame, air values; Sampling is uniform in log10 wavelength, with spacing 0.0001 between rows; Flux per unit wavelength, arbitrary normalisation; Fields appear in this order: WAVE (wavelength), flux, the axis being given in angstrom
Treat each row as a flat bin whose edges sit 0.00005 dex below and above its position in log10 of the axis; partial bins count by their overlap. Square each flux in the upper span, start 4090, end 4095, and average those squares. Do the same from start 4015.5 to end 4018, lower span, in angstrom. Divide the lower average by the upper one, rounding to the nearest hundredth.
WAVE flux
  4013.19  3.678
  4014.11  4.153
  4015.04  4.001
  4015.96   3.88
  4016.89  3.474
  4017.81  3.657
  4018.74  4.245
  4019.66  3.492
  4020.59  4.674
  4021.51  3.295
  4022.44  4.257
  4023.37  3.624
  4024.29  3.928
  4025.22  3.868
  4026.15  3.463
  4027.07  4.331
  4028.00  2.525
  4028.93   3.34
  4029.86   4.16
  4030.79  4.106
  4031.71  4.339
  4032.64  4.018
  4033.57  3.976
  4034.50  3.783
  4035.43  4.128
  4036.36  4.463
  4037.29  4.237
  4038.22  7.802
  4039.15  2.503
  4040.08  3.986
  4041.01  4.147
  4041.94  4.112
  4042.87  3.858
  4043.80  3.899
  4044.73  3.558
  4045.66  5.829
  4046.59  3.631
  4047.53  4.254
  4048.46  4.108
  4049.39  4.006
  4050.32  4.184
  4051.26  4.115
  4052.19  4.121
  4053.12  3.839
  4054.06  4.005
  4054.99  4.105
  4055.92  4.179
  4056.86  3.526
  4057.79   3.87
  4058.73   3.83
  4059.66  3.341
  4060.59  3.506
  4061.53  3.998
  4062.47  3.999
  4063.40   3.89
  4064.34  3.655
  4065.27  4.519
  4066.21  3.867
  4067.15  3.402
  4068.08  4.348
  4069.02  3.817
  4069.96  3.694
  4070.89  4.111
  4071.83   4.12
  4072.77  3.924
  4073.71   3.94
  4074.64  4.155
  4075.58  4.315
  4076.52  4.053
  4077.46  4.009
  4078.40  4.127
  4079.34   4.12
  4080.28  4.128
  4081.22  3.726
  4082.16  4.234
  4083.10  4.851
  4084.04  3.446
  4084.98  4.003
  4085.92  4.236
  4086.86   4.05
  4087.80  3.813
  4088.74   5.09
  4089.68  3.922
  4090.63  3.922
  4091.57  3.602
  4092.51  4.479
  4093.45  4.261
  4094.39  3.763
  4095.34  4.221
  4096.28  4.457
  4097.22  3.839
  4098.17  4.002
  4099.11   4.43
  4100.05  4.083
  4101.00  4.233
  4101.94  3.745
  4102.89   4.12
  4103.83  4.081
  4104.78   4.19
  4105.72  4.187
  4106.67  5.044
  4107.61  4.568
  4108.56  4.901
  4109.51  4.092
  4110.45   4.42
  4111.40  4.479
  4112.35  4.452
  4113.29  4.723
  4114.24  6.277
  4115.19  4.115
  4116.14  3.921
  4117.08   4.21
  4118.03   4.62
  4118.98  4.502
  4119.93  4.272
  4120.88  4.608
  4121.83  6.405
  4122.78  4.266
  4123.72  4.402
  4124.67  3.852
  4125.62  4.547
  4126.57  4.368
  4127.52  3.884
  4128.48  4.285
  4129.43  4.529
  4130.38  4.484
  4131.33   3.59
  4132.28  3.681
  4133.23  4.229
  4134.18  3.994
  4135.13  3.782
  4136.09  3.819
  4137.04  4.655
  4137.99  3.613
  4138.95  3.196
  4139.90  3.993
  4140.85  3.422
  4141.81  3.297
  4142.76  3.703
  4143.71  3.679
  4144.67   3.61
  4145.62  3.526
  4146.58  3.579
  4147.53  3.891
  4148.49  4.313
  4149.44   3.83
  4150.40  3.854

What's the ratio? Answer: 0.84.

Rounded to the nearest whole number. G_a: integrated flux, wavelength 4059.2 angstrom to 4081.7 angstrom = 89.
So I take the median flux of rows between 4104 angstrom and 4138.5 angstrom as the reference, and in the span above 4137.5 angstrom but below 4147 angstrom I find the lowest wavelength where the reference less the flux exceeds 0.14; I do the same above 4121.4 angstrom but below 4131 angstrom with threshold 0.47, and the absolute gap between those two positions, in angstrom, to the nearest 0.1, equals 13.3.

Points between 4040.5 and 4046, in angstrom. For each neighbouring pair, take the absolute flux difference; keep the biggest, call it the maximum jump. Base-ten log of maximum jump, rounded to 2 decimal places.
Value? 0.36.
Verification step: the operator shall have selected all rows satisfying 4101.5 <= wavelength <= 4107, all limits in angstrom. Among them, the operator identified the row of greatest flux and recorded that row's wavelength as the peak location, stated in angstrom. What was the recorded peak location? 4106.67 angstrom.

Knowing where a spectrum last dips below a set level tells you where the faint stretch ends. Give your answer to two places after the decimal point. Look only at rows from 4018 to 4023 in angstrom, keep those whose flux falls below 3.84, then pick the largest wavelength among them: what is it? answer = 4021.51 angstrom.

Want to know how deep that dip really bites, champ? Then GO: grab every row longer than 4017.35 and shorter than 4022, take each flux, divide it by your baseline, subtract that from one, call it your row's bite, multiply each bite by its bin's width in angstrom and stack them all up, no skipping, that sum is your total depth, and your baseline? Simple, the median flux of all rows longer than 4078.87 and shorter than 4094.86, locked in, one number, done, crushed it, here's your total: 0.20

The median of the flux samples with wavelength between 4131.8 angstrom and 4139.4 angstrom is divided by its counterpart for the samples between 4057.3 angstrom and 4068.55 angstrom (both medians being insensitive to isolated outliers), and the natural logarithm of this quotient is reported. -0.02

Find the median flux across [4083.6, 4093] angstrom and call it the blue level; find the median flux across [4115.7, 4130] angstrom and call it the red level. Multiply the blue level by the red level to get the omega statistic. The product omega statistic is 17.3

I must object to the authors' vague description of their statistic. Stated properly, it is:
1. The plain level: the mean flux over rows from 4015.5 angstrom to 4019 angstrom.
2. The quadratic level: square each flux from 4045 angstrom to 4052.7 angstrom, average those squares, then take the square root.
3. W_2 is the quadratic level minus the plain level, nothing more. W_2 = 0.5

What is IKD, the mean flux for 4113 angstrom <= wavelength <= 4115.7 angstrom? 5.0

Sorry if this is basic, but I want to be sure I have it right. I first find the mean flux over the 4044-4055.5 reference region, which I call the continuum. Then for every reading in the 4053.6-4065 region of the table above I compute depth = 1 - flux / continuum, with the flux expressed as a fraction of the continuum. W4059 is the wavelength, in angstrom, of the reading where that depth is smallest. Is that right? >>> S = 4055.92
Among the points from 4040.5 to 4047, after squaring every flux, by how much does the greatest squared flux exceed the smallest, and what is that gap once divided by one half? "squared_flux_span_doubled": 43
